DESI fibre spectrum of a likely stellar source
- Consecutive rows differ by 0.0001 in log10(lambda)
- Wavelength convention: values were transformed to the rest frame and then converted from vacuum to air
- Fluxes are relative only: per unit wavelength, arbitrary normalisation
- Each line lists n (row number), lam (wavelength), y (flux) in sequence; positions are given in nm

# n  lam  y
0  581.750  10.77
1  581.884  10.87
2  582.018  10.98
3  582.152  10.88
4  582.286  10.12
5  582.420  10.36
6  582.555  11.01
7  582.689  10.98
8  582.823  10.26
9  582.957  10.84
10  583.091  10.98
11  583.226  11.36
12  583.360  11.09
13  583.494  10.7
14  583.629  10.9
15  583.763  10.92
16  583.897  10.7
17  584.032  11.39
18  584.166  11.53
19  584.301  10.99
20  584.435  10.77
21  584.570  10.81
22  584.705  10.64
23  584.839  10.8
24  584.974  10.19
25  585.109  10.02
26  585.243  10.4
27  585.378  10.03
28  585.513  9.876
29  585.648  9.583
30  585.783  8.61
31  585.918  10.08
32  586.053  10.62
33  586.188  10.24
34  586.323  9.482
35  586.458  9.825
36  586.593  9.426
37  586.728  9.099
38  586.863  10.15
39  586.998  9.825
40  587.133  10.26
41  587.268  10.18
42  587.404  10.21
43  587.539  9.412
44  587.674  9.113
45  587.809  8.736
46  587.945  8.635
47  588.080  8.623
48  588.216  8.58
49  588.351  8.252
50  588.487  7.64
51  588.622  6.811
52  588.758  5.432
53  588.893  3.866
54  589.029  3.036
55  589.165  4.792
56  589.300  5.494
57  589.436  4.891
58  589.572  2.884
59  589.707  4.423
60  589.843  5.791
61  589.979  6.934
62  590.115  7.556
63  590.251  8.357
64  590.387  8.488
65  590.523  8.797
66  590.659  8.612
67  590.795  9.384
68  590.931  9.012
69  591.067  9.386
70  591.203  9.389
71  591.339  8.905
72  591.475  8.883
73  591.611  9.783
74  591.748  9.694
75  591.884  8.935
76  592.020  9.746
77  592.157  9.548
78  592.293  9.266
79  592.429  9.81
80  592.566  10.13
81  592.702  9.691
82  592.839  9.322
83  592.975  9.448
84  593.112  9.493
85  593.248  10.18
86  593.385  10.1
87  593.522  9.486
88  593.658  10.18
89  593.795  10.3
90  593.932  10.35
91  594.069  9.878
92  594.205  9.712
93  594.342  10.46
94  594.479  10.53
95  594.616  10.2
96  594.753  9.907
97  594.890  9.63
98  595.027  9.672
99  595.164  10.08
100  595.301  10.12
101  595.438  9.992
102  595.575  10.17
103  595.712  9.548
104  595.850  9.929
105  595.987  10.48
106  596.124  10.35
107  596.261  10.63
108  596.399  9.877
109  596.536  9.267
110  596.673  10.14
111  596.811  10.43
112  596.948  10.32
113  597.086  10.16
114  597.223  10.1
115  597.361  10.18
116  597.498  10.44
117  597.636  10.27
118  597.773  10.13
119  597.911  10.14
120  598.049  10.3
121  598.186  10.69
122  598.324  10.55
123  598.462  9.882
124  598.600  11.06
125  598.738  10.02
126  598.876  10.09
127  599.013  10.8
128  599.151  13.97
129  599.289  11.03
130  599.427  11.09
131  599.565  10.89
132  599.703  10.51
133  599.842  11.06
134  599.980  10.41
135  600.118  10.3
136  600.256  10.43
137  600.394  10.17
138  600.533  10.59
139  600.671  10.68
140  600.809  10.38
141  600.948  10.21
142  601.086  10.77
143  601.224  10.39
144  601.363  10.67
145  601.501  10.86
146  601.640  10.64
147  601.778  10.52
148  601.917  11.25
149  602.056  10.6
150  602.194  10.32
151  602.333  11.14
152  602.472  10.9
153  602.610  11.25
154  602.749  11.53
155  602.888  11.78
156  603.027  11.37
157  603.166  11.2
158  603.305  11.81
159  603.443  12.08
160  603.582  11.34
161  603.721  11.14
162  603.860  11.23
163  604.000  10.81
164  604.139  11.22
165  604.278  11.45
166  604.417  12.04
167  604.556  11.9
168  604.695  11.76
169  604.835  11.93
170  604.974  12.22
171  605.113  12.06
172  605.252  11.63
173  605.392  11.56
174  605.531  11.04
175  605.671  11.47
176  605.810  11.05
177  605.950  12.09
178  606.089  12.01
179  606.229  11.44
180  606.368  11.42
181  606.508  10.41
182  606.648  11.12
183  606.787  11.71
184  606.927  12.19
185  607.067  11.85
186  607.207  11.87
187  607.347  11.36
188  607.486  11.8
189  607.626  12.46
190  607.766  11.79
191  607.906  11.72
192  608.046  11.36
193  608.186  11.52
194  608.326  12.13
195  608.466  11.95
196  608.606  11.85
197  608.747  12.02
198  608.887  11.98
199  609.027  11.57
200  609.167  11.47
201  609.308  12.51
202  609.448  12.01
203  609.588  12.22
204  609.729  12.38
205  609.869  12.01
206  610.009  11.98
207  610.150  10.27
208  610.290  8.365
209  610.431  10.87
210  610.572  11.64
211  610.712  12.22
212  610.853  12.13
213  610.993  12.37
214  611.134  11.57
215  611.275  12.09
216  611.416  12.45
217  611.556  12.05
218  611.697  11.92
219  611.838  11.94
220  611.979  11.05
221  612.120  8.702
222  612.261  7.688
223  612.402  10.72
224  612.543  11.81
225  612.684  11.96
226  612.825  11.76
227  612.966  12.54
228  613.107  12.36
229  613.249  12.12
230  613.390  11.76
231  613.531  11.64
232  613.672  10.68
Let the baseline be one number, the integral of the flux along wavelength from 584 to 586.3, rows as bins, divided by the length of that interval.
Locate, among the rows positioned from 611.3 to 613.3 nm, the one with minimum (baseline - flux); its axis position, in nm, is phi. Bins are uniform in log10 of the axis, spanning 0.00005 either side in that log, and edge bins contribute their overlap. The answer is 612.966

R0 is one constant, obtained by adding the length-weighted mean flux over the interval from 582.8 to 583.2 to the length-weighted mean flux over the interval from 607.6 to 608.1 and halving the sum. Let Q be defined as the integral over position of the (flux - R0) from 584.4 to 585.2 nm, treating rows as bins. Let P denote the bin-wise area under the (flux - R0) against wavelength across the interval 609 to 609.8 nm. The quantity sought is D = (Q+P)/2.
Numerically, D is 0.0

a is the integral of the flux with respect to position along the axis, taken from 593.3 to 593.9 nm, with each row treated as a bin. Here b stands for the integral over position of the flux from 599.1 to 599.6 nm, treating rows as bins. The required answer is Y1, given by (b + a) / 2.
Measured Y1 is 5.9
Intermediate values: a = 6.0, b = 5.9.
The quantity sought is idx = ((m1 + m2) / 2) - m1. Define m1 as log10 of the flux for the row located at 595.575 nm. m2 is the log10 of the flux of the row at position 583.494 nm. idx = 0.011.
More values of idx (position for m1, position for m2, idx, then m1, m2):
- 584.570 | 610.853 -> 0.025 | 1.03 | 1.08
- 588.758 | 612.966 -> 0.182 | 0.73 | 1.10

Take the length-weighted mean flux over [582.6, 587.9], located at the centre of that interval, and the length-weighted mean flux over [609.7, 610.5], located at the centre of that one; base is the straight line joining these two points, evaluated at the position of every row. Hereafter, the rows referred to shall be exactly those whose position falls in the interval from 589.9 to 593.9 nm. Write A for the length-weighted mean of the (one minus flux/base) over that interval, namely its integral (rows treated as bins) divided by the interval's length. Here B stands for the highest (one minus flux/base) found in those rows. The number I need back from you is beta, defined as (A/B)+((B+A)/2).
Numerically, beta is 0.56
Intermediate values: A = 0.11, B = 0.33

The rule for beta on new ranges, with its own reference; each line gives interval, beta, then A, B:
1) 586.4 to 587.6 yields 0.49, 0.05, 0.12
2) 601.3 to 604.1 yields -1.03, -0.04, 0.04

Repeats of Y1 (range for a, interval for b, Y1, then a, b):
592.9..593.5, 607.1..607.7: 6.5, 5.9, 7.1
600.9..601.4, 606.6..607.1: 5.6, 5.3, 5.9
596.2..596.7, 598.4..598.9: 5.1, 5.0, 5.1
